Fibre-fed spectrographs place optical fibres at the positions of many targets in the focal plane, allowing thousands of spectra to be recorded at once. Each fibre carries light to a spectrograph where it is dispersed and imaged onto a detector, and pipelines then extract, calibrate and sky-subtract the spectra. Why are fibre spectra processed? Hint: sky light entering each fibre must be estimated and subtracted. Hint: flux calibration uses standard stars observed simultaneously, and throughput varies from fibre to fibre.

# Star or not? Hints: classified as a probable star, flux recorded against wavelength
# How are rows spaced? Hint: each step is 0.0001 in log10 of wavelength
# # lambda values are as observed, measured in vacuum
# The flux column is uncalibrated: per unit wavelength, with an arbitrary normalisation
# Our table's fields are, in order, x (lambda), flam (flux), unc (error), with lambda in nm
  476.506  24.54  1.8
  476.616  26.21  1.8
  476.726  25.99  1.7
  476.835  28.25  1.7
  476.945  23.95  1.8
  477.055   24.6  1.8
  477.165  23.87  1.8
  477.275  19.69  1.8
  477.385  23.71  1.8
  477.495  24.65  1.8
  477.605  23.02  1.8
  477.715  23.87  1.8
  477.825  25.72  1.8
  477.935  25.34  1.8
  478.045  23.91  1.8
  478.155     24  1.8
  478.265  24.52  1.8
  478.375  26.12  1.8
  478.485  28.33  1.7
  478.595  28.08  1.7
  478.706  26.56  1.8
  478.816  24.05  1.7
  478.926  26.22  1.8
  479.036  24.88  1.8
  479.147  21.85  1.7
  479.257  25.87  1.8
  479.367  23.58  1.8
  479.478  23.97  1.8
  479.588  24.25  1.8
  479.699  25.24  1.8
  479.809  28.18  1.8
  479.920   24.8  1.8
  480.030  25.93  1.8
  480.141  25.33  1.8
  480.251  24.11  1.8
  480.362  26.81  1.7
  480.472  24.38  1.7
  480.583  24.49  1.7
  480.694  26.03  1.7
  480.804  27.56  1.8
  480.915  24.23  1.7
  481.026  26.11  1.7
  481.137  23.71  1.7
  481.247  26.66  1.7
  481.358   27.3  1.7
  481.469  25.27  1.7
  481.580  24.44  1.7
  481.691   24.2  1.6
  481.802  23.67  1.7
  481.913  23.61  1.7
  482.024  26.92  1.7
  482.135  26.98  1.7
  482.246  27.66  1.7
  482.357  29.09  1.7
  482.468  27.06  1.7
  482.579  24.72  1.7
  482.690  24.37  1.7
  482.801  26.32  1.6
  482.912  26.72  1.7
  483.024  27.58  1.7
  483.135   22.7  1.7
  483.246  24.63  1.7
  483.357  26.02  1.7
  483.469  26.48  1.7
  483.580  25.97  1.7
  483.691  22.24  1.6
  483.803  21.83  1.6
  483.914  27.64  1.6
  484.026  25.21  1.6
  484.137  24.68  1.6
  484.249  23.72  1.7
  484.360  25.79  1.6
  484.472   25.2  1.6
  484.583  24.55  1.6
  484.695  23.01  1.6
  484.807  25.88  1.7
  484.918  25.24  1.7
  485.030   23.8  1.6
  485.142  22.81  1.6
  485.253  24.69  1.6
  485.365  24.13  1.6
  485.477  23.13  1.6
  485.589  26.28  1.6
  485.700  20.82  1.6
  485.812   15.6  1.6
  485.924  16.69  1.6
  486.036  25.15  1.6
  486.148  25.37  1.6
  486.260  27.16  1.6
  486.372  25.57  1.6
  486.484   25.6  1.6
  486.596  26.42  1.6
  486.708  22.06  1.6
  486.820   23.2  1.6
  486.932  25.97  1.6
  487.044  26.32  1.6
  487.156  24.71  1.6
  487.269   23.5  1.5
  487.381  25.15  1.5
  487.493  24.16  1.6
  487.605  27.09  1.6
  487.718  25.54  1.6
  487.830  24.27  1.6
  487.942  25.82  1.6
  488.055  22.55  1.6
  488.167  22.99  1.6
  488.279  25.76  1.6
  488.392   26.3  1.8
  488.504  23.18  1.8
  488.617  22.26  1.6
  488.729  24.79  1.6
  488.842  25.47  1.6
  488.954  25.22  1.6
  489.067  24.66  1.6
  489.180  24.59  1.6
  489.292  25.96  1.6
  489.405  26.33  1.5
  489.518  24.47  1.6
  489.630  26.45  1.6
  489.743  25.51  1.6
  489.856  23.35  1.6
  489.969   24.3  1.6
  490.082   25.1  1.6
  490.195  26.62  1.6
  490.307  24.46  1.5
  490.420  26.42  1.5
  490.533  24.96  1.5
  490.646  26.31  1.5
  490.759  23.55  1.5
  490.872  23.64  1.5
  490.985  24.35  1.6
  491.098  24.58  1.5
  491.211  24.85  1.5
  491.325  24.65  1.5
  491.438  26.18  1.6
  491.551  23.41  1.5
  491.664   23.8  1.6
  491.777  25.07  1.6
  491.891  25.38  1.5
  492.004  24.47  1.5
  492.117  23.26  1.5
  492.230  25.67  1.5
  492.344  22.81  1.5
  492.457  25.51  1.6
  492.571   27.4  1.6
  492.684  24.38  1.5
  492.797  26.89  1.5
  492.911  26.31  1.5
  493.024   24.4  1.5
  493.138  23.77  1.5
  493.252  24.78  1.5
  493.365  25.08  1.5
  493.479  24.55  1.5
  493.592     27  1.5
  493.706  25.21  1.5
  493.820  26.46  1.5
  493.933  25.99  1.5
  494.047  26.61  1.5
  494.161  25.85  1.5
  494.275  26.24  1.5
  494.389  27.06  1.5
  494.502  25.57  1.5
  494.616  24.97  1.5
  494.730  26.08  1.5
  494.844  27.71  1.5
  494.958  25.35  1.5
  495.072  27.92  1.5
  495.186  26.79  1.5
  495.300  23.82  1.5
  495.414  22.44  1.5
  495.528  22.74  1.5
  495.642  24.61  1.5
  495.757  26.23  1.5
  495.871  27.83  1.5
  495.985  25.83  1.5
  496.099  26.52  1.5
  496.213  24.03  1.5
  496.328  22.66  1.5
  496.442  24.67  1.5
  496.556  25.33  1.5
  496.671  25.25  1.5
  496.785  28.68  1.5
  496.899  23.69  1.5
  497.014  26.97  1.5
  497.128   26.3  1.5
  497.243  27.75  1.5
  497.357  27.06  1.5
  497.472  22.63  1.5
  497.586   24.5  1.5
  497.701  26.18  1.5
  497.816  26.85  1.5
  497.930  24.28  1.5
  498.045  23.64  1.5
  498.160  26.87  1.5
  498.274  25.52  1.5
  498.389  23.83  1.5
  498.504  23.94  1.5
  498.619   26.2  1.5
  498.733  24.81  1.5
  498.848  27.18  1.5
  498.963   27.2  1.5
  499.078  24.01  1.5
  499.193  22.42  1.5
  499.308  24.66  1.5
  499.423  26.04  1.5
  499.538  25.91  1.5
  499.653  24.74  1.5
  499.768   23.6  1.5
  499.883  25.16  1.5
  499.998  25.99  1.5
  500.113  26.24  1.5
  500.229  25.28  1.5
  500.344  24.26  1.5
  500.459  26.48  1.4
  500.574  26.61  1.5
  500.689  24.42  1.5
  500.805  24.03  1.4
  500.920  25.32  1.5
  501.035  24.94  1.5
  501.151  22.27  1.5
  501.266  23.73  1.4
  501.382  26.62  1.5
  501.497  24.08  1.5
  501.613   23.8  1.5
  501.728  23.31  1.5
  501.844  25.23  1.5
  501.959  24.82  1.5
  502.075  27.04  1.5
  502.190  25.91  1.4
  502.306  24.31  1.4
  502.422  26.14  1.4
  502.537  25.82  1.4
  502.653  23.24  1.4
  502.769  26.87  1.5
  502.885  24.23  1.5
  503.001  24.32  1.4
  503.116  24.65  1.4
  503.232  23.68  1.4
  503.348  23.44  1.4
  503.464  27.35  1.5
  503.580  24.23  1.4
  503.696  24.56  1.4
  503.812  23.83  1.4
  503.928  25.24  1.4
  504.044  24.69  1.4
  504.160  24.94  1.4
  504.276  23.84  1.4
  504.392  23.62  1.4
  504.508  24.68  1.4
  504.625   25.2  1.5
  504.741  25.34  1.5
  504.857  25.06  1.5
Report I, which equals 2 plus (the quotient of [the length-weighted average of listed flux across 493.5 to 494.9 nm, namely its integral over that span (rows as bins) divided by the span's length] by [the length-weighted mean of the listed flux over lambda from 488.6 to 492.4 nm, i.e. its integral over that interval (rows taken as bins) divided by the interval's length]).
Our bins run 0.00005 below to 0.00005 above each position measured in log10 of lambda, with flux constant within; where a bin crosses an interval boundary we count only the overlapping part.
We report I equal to 3.06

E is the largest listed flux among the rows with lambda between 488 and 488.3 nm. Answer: 25.76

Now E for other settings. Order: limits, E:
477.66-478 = 25.72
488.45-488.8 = 24.79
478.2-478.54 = 28.33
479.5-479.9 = 28.18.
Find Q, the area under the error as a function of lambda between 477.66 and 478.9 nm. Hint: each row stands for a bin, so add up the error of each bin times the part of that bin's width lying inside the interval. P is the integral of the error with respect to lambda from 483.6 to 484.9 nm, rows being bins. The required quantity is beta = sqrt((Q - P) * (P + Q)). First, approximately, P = 2.11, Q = 2.20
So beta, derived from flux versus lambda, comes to 0.6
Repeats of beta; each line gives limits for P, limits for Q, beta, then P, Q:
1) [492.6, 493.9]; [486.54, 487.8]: 0.4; 1.95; 1.99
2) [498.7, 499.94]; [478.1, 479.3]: 1.0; 1.86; 2.12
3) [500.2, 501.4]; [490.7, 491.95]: 0.8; 1.77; 1.92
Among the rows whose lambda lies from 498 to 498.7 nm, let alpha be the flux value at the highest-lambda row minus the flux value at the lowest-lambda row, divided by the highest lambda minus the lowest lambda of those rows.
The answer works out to 4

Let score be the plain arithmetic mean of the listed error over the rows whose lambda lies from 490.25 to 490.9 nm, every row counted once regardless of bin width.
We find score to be 1.50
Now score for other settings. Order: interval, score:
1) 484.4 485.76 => 1.62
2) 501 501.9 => 1.49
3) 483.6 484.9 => 1.62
